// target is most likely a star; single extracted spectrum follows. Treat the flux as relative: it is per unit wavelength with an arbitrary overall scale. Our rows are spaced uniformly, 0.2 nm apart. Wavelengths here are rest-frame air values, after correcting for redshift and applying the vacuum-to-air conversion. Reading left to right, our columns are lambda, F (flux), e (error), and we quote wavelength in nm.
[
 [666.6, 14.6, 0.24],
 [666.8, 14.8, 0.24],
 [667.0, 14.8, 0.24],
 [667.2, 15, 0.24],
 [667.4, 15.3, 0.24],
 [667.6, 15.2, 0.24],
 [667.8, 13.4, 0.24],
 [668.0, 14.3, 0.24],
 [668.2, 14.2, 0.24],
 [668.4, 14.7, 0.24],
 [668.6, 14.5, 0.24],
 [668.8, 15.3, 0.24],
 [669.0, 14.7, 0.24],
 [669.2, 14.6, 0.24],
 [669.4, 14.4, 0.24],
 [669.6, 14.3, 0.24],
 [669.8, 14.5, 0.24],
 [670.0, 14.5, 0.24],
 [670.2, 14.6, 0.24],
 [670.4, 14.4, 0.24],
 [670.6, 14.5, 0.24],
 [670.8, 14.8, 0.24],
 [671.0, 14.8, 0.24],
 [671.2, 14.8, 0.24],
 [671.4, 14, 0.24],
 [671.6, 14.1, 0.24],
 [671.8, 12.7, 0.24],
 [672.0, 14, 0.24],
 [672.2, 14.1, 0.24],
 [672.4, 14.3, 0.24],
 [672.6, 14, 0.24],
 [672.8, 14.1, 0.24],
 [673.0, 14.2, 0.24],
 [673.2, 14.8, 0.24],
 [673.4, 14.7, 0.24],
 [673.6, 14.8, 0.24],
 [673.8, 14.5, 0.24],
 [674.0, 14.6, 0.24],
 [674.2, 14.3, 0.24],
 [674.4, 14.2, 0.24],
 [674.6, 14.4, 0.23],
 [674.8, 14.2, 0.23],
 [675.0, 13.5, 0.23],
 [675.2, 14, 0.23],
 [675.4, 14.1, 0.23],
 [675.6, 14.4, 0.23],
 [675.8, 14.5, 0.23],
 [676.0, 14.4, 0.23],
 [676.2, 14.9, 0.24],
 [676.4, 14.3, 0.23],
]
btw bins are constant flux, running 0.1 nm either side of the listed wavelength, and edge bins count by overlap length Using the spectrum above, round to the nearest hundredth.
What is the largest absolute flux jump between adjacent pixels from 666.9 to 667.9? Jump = 1.80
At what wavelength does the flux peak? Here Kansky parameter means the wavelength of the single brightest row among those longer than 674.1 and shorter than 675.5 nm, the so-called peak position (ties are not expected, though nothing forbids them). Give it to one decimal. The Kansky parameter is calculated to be 674.6 nm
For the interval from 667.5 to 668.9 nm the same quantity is 668.8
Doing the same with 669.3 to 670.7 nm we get 670.2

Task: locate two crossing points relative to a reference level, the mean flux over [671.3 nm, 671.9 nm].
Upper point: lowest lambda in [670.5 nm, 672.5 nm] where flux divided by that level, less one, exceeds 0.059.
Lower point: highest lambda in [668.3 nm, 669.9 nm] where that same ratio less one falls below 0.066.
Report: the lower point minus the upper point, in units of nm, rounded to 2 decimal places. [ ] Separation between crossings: -1.00 nm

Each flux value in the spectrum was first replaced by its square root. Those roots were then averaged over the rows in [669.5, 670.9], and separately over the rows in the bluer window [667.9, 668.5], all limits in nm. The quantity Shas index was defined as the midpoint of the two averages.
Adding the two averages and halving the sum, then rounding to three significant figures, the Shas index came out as 3.80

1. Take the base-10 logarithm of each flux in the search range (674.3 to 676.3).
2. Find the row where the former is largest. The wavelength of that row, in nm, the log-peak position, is 676.2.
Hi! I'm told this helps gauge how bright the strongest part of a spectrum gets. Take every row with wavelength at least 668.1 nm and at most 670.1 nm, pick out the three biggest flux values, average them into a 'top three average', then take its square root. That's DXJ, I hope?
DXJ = 3.86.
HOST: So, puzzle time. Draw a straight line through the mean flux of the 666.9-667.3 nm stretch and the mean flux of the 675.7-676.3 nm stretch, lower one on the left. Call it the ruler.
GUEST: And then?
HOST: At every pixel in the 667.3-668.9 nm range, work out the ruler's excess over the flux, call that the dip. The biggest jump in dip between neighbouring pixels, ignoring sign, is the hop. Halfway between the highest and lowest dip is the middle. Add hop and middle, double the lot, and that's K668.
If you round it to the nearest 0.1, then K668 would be 4.6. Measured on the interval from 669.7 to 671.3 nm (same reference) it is 1.0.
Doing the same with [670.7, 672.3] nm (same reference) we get 4.8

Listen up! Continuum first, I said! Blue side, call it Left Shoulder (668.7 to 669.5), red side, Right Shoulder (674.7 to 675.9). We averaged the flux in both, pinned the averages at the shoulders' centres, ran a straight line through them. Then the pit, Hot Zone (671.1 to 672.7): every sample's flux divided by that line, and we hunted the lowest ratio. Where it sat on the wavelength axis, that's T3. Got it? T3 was 671.8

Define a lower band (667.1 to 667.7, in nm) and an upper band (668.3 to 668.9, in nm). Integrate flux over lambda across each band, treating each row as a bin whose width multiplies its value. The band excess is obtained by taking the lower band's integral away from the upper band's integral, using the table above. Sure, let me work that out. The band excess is -0.20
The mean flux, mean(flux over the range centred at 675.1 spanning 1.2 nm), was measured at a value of 14.1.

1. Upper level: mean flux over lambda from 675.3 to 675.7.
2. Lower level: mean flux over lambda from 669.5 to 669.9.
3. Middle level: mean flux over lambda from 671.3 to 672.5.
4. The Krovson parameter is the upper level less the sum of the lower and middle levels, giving -14.0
